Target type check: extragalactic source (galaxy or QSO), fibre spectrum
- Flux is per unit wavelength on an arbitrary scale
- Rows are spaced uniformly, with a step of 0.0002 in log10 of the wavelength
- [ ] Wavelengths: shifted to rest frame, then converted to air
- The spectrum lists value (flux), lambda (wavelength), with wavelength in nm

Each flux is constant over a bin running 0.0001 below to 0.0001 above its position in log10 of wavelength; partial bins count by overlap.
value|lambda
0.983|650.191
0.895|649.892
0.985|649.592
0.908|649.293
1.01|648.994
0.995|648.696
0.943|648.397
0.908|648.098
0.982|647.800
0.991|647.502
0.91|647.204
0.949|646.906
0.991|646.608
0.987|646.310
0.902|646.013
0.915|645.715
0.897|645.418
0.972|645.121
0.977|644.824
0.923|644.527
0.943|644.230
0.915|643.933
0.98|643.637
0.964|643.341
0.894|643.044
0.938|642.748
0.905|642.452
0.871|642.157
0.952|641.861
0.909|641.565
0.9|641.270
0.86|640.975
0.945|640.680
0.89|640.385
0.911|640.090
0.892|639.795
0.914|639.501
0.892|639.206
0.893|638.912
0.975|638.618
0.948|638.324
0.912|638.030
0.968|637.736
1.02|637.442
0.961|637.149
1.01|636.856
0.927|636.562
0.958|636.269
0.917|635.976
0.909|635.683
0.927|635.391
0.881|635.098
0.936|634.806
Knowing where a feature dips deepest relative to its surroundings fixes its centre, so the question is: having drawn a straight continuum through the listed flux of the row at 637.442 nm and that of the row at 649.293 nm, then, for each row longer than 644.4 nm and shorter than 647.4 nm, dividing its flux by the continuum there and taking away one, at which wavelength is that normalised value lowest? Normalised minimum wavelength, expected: 645.418 nm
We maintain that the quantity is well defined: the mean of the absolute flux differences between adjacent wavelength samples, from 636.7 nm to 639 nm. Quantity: 0.0516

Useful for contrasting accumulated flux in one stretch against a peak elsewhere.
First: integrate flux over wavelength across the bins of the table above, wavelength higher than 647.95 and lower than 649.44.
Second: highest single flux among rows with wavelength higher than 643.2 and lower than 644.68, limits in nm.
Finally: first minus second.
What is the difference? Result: 0.44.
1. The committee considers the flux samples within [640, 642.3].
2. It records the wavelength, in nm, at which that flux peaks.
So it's 641.861 nm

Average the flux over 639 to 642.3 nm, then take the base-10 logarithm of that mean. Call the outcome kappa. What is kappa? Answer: -0.044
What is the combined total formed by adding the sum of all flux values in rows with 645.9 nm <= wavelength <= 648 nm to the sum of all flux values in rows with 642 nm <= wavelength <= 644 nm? 13.18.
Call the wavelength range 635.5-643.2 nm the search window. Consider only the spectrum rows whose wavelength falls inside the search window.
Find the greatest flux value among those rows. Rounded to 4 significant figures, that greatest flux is 1.020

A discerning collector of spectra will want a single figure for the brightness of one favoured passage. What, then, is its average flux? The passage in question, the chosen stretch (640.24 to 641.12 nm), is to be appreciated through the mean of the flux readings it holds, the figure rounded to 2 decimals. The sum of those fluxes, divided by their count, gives 0.90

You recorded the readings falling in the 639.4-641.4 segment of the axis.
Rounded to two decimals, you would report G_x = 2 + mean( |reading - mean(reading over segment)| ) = 2.02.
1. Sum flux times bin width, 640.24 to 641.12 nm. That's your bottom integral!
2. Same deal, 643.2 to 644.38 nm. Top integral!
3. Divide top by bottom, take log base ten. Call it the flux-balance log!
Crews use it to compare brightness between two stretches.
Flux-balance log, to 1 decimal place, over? 0.2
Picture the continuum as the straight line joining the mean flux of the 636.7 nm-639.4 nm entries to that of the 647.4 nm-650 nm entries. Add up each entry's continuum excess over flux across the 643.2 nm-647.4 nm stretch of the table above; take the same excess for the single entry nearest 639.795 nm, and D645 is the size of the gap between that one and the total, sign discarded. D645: 0.10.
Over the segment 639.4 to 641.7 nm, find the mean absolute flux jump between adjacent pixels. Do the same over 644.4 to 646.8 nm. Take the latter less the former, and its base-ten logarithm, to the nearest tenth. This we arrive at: -3.4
